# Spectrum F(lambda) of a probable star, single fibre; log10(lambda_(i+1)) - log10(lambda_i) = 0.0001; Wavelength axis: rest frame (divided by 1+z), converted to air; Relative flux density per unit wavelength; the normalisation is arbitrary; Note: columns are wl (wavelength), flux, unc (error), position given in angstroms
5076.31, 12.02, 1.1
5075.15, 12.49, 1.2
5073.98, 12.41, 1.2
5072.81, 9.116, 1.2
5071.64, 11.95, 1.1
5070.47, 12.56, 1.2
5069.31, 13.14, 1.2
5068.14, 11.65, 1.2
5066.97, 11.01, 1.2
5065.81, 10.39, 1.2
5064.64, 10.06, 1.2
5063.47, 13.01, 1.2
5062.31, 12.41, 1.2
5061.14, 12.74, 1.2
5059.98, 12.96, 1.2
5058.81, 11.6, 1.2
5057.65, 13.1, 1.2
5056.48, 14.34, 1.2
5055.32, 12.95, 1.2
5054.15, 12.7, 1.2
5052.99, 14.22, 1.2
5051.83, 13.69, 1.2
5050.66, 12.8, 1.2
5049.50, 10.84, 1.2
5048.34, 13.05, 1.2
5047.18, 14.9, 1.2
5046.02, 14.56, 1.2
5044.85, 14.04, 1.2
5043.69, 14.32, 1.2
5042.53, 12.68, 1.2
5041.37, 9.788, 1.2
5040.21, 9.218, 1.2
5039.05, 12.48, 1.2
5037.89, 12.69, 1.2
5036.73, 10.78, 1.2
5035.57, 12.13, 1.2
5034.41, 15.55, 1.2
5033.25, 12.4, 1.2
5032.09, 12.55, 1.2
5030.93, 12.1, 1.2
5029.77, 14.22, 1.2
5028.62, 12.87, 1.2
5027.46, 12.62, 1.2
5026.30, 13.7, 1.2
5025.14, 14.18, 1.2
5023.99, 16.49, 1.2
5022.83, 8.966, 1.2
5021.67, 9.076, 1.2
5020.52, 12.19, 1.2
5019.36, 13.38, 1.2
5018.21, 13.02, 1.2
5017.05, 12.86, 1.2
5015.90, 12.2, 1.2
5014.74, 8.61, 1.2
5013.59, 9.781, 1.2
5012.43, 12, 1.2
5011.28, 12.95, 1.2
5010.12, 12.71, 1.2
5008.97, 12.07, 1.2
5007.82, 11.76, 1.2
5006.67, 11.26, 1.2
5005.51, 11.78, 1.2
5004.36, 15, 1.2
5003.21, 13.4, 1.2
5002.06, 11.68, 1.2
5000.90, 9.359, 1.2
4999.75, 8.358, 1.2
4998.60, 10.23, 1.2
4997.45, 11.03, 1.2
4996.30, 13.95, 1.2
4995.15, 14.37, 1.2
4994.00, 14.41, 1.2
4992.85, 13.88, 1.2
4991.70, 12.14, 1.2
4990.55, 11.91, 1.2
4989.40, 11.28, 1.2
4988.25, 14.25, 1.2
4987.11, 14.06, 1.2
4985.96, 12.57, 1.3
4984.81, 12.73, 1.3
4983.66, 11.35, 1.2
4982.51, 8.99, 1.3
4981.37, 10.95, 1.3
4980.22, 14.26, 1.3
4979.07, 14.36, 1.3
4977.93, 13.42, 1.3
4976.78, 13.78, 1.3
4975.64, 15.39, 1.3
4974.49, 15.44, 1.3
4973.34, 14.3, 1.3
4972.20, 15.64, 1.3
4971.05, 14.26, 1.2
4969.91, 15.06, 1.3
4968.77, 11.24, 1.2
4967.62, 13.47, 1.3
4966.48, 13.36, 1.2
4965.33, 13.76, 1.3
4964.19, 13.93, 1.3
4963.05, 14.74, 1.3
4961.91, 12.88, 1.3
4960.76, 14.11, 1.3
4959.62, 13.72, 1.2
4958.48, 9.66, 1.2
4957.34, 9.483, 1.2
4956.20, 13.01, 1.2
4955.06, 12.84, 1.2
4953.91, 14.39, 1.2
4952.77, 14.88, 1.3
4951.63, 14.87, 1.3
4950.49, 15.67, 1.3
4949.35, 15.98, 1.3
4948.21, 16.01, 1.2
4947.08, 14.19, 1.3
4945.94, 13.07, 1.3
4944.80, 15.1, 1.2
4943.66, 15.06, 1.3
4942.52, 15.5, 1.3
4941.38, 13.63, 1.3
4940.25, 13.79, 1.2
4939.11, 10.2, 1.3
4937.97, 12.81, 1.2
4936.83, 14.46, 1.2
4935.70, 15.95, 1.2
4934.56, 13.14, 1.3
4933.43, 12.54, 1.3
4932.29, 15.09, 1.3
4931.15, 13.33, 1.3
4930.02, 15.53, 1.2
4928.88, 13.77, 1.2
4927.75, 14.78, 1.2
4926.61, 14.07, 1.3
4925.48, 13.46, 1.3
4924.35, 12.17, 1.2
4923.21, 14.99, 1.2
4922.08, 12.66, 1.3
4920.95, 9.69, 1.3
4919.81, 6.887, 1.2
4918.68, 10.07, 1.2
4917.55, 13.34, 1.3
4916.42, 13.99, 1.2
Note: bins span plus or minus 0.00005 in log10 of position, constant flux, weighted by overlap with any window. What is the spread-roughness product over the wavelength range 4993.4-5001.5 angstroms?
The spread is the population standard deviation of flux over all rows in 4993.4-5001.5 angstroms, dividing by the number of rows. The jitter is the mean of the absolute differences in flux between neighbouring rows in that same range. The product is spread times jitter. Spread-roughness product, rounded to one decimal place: 2.8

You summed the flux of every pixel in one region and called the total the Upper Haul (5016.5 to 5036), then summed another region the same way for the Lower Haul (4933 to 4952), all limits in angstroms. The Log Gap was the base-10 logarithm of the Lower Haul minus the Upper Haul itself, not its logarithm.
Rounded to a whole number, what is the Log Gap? -216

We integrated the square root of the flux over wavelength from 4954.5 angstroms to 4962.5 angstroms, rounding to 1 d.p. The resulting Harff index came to 27.9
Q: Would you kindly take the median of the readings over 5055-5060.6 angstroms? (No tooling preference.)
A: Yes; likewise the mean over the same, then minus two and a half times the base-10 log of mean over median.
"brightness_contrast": -0.003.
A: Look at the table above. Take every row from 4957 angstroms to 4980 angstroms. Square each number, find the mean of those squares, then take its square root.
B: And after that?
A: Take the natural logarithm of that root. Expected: 2.62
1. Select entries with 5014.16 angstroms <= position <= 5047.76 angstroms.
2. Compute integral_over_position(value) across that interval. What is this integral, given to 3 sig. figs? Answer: 422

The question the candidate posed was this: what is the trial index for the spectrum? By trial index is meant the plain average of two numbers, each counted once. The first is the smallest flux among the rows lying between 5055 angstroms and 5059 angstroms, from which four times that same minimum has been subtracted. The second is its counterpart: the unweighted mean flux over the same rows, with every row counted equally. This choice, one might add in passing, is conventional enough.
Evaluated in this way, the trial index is -11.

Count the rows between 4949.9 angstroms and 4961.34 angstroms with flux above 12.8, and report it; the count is 8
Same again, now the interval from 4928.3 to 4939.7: 8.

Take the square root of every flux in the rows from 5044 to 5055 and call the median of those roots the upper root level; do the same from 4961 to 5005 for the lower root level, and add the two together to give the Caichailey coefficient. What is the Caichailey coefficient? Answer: 7.39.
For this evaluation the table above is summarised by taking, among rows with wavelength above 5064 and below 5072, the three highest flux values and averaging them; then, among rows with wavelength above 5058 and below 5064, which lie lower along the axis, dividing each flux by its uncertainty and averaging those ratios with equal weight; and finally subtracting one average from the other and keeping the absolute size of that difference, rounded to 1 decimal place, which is 2.1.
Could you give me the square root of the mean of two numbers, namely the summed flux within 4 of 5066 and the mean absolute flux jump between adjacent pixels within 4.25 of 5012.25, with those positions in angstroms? 6.45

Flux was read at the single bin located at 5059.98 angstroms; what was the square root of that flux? 3.6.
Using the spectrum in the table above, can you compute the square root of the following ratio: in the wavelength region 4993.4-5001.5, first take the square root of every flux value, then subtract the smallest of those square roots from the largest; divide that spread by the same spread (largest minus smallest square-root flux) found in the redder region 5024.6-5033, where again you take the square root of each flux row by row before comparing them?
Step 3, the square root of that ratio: 1.8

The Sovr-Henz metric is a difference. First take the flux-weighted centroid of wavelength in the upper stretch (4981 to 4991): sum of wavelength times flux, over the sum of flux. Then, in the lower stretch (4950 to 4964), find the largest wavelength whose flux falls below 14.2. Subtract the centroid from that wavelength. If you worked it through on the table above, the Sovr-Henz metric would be -24.2 angstroms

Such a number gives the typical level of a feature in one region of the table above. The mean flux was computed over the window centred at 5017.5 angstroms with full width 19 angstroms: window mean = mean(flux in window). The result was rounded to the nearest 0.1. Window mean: 12.1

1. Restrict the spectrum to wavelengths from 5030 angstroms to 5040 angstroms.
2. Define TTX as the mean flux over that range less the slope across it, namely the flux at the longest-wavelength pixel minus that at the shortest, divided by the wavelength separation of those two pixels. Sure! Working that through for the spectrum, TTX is 12.5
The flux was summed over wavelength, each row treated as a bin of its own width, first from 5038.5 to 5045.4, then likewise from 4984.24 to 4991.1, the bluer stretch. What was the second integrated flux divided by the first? 1.05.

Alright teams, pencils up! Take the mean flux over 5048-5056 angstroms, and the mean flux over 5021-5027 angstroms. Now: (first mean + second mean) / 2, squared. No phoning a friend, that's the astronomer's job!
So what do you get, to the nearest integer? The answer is 161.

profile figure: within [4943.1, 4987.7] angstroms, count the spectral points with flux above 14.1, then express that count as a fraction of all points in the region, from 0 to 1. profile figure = 0.5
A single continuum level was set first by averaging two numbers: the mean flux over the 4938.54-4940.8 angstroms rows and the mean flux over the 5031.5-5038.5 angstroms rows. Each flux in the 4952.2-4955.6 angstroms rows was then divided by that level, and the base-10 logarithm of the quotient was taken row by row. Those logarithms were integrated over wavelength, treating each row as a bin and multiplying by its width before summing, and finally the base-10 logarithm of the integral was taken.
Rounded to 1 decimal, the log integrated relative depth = -0.7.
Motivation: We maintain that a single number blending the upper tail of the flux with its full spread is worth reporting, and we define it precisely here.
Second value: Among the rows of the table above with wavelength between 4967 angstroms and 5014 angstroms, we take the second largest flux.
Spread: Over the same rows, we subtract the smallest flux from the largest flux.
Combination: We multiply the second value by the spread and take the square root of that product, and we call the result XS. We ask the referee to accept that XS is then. 10.6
